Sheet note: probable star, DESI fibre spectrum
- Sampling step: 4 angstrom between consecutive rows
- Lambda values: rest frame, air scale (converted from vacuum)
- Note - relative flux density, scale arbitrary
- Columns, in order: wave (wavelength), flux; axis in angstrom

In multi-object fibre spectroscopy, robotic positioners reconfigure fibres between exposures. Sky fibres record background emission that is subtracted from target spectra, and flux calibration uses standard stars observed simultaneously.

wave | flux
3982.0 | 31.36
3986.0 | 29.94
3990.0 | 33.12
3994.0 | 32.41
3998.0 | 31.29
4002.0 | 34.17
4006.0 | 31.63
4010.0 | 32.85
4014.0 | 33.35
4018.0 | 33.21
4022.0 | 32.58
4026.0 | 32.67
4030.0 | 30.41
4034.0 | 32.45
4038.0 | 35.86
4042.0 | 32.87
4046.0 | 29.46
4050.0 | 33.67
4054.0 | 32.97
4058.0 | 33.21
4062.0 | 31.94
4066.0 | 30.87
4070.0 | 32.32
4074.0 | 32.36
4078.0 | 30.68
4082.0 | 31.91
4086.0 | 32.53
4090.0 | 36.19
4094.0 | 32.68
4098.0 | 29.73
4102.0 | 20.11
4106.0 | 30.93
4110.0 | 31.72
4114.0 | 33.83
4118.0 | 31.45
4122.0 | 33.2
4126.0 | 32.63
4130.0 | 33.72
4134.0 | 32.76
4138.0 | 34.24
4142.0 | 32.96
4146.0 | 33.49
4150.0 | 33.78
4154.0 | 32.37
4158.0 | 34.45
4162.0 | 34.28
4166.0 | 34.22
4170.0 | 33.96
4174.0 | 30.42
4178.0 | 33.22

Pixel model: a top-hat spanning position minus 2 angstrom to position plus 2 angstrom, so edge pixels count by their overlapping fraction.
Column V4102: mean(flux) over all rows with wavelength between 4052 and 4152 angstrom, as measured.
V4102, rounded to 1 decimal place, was 32.1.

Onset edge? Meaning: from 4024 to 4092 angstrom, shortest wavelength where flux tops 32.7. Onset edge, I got 4038.0 angstrom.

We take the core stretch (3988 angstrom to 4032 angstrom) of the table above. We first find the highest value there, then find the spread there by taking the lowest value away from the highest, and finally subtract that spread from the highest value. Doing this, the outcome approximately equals 30.4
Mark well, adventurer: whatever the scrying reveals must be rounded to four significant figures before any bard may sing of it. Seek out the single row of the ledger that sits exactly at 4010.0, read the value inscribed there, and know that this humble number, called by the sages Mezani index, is 32.85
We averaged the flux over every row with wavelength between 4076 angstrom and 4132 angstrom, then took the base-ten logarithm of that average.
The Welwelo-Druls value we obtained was 1.50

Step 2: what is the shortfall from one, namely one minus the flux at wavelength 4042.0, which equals -32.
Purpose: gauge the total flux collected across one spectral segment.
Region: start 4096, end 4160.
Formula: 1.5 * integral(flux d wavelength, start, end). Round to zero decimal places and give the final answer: 3068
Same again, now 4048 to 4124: 3614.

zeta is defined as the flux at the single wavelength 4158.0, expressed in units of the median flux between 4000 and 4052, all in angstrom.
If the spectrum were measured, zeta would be 1.05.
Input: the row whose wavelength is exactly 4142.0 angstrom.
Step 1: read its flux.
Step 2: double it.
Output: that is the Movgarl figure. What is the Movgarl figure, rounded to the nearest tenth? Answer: 65.9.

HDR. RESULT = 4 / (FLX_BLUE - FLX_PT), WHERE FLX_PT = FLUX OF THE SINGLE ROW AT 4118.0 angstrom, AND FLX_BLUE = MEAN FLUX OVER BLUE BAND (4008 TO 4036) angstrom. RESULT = 4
